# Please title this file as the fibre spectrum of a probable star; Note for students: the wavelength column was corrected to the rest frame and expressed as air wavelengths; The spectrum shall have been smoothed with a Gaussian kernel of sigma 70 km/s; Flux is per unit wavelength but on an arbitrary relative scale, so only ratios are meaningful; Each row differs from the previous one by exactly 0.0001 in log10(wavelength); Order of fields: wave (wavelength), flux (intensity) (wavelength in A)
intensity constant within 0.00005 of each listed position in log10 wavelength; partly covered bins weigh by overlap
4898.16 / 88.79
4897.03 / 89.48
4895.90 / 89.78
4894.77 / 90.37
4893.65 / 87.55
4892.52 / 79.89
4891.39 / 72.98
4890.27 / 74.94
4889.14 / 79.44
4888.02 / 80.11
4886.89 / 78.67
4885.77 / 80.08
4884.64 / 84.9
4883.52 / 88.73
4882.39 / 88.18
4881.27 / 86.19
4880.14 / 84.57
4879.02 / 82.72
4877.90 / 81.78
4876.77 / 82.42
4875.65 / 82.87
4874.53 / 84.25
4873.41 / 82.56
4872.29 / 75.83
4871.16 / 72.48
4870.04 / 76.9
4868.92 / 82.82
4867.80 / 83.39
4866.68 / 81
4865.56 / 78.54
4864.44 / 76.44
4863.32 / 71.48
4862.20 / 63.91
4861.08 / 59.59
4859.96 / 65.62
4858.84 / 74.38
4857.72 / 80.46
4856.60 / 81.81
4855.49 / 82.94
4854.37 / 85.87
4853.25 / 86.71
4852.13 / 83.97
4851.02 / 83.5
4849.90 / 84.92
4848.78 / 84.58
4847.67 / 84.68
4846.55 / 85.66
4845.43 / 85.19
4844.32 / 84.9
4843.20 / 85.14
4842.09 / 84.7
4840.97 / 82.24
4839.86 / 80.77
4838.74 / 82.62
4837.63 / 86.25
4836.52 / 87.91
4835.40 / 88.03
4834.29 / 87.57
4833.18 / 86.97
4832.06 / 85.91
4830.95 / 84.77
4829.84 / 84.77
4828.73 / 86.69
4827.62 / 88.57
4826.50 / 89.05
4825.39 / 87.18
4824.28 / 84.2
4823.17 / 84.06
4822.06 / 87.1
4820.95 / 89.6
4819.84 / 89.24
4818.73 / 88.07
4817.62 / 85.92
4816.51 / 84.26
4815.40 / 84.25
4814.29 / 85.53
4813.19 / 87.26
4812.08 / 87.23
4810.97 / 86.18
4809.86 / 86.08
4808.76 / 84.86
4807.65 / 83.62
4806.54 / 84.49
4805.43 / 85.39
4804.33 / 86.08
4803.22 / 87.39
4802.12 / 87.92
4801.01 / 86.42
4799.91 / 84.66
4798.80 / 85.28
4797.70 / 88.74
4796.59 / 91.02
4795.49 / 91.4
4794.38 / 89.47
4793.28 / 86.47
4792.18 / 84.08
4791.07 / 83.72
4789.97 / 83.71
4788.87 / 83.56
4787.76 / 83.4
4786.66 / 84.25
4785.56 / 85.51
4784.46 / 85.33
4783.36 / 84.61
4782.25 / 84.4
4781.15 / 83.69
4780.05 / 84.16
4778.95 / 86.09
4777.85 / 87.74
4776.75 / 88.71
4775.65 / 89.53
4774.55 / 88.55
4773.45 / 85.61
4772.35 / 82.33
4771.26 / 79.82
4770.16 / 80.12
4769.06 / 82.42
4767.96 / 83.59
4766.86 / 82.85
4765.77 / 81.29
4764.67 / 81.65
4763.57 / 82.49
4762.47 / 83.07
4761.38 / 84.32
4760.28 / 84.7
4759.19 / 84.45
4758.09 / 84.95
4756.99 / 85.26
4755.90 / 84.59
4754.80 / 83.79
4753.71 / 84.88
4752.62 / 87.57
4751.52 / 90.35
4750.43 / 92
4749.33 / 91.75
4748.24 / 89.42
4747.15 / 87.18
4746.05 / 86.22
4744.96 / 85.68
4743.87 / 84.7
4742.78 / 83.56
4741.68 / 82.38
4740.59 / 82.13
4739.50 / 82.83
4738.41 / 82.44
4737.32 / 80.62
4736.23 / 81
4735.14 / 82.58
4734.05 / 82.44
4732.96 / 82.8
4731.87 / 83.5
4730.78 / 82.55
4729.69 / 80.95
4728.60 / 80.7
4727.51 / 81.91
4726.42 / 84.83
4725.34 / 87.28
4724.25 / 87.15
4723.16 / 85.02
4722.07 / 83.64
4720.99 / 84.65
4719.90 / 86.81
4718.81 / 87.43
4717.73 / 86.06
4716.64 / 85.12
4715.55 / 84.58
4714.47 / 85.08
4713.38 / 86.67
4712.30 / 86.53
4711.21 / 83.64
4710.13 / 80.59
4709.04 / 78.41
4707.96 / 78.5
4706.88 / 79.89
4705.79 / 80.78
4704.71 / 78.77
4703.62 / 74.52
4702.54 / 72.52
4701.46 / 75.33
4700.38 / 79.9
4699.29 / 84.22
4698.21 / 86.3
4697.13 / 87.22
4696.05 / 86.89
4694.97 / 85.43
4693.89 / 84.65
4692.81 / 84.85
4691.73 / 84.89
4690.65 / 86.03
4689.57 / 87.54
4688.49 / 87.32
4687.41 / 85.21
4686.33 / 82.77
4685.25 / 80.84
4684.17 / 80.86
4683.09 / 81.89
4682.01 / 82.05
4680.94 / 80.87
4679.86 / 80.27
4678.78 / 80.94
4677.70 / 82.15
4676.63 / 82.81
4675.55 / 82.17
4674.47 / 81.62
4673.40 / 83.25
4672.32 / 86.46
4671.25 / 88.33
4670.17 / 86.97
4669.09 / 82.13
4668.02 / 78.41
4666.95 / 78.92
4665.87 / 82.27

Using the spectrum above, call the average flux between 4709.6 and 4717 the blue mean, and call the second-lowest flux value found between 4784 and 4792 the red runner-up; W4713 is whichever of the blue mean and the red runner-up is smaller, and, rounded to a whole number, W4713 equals 84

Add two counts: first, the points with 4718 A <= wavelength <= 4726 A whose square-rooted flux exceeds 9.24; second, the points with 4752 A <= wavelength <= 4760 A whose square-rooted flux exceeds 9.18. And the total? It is 10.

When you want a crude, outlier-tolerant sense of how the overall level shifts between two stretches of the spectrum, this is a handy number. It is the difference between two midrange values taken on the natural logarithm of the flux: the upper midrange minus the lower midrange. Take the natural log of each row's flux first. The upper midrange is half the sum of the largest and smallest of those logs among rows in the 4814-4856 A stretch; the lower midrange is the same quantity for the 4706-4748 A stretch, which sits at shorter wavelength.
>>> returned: 0.027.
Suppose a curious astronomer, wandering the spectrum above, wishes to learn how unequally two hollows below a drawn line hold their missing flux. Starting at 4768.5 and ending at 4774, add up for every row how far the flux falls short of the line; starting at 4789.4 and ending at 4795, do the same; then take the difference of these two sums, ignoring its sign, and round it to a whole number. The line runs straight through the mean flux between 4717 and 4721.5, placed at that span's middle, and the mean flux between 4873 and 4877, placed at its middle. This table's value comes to 19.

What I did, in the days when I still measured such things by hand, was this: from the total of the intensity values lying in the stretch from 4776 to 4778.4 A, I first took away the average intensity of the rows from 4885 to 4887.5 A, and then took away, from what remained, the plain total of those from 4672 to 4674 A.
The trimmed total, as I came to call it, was -73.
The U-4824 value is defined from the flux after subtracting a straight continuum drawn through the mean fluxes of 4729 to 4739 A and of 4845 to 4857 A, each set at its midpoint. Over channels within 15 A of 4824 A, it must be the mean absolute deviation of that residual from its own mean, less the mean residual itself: -1.1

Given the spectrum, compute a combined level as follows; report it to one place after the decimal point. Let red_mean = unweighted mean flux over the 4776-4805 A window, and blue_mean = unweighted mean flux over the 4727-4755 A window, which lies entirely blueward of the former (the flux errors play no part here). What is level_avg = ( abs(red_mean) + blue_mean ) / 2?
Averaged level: 85.3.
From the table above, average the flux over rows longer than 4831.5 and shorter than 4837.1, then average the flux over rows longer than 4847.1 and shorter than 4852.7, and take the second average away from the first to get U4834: 3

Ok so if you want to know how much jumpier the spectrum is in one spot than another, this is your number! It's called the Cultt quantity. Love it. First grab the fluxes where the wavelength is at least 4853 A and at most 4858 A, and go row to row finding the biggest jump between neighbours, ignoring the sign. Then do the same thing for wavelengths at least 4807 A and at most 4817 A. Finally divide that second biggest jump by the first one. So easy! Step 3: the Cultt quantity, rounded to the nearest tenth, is 0.6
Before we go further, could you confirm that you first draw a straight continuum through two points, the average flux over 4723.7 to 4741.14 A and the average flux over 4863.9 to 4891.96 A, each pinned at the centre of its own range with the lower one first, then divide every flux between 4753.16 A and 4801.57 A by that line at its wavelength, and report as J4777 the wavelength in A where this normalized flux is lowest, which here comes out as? 4771.26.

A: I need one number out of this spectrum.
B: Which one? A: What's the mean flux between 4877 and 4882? 83.8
